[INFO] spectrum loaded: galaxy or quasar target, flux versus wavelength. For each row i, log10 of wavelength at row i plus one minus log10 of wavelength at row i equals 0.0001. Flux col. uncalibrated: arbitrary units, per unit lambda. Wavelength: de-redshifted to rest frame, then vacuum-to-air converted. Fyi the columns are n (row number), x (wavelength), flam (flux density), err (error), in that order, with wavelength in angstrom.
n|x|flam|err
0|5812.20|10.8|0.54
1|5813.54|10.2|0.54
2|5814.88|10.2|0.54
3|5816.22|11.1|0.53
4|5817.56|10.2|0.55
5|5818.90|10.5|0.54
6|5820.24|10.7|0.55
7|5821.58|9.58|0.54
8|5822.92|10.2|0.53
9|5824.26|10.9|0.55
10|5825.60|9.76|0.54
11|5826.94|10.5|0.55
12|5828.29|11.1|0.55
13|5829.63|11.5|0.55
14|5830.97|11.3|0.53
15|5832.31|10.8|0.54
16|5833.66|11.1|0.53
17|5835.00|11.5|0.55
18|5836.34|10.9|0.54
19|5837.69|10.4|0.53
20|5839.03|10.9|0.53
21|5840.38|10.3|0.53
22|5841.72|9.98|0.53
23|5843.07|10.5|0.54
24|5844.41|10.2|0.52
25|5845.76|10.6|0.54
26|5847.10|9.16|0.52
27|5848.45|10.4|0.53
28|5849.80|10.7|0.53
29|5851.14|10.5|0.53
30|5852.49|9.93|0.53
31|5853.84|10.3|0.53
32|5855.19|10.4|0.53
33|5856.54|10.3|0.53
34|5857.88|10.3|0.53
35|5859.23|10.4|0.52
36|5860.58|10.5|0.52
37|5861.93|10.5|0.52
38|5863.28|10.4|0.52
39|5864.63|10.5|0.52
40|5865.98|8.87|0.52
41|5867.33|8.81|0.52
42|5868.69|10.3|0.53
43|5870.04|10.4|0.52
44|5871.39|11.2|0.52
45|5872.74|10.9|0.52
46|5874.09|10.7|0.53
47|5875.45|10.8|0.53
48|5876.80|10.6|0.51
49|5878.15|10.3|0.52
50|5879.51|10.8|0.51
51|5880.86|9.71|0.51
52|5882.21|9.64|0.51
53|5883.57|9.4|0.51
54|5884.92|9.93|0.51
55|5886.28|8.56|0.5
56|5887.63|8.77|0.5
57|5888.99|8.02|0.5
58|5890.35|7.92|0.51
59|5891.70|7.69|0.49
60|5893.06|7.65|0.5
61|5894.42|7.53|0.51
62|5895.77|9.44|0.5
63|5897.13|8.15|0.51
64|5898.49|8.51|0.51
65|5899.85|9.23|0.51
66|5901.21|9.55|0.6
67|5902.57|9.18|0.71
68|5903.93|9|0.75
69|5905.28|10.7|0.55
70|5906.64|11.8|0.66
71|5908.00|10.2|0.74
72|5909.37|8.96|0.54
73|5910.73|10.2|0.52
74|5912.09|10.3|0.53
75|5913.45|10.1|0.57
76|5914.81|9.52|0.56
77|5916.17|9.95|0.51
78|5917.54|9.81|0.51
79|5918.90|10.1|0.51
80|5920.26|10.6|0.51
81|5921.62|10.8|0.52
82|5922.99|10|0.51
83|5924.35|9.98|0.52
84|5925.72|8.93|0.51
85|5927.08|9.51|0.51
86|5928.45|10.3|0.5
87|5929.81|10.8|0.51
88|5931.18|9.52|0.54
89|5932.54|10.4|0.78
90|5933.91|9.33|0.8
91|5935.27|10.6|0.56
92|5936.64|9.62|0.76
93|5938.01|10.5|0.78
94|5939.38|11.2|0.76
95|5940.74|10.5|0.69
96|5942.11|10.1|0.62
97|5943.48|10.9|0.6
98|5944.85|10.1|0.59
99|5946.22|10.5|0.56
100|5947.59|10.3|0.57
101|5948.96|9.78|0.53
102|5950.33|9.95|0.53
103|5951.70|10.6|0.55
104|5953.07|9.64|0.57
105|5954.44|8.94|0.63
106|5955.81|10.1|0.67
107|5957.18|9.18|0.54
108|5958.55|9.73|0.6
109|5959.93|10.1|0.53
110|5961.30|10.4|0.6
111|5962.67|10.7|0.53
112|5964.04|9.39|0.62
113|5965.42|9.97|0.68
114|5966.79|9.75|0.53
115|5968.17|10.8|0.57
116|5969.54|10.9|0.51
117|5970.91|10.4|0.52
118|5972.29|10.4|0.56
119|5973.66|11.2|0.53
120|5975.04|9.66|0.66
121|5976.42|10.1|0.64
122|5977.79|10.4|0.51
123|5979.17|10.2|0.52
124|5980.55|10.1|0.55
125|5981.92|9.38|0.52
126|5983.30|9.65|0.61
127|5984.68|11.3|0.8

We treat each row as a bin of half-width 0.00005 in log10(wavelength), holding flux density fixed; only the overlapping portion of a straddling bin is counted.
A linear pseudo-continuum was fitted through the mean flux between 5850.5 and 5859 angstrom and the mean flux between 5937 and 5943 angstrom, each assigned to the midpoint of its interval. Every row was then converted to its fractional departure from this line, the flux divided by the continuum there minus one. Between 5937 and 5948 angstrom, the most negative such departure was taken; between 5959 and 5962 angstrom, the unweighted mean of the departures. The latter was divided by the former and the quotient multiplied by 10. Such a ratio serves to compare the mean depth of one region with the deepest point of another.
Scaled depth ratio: 8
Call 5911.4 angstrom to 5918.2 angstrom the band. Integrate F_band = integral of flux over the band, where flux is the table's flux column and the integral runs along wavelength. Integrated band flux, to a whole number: 68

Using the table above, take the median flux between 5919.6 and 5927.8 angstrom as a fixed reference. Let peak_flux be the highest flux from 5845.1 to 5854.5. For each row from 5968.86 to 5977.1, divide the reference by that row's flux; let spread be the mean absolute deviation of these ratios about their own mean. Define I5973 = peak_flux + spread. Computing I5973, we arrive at 10.7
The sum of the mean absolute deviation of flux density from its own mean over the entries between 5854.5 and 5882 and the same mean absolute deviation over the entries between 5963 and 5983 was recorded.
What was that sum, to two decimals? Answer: 0.80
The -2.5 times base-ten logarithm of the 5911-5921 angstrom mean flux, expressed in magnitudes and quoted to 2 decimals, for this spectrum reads -2.51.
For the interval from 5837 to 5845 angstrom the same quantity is -2.54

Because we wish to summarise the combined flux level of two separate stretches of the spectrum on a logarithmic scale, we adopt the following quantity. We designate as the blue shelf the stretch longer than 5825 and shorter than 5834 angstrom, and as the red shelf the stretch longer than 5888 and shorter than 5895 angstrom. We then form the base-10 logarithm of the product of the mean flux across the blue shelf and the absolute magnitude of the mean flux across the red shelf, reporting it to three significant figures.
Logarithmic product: 1.93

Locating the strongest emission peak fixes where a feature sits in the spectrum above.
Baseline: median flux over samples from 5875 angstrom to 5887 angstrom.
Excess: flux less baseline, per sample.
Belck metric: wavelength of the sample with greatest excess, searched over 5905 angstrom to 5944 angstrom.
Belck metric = 5906.64 angstrom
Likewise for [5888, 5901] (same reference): 5895.77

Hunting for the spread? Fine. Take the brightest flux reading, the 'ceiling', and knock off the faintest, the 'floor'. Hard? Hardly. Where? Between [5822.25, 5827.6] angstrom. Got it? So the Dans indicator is 1.1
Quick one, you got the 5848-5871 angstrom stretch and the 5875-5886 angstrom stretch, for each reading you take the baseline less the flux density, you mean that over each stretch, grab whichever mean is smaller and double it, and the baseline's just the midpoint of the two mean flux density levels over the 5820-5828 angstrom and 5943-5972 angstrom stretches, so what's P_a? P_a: 0.0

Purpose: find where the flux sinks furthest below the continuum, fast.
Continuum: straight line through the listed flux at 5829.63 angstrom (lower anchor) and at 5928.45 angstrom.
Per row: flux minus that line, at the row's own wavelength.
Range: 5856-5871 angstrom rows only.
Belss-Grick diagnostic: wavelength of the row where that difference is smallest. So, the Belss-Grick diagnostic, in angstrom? 5867.33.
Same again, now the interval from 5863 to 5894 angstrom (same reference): 5893.06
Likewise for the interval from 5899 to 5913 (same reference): 5903.93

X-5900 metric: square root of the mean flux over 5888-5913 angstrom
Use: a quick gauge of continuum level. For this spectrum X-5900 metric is 3.02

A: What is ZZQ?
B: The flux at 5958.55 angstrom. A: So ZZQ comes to 9.73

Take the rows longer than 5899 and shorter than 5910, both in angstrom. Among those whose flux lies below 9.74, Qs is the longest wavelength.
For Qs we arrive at 5909.37 angstrom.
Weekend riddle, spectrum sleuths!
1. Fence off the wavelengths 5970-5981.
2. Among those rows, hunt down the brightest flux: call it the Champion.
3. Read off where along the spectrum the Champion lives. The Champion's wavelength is 5973.66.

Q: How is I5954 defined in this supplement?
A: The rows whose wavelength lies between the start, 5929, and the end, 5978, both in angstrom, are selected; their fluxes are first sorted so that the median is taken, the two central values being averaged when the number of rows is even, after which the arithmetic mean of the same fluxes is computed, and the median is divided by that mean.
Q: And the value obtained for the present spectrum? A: 1.002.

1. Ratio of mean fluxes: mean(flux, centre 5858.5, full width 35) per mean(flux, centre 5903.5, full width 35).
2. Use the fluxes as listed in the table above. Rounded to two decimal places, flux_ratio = 1.11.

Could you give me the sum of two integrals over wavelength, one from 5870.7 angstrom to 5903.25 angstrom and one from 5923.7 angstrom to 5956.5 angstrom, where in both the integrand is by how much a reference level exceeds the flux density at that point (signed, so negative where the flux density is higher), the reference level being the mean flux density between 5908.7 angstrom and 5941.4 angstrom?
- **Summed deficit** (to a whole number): 23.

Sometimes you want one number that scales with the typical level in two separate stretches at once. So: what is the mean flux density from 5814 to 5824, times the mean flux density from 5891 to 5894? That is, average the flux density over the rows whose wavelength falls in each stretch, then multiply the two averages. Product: 79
